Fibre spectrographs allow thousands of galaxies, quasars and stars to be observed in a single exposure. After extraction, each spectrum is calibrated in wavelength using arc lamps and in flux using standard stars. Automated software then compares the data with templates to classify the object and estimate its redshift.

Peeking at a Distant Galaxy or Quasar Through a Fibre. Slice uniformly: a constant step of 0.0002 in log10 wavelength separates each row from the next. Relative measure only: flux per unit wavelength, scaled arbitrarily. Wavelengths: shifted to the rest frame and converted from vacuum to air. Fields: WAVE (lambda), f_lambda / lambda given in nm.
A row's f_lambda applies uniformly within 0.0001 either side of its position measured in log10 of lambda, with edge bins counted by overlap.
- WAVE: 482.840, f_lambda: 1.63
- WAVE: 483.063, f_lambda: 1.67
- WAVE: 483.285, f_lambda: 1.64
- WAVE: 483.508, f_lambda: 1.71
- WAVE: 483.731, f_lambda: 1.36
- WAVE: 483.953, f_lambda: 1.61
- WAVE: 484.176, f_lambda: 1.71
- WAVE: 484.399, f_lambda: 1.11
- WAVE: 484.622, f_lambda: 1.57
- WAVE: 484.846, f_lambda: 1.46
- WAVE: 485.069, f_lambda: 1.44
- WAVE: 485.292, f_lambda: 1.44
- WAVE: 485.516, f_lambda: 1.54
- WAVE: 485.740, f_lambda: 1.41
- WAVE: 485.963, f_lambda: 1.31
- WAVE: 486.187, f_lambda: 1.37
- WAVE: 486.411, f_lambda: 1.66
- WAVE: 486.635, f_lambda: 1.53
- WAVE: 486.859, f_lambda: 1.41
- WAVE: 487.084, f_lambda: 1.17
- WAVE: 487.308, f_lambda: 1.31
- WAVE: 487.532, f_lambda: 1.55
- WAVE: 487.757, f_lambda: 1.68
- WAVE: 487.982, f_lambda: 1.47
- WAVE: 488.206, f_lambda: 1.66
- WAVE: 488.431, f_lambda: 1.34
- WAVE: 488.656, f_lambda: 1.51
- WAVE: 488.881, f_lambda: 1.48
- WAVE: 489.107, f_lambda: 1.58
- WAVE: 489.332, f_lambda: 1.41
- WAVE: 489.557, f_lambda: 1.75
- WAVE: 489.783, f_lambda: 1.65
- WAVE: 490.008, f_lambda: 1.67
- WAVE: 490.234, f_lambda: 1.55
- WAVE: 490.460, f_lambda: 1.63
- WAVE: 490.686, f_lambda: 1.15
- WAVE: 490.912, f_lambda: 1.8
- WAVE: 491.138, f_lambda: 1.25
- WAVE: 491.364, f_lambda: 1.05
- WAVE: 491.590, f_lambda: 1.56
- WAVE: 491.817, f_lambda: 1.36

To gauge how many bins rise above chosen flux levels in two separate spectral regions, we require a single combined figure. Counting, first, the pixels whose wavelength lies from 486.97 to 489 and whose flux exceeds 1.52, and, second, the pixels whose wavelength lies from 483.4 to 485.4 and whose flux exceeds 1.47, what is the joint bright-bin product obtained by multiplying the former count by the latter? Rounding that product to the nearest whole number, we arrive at 12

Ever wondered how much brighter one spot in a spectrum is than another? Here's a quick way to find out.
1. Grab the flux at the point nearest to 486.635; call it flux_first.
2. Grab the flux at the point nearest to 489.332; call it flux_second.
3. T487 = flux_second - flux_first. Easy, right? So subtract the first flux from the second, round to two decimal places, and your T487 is -0.12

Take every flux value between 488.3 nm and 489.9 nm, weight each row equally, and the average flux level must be 1.53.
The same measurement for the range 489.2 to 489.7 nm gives 1.58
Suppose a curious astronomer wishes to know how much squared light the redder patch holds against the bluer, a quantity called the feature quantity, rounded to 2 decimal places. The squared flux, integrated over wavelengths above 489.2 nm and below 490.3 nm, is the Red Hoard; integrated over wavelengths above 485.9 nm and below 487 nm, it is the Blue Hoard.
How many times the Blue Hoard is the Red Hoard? 1.22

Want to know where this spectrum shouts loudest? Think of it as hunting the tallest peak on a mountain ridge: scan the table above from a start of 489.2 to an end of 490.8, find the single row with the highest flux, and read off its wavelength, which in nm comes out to 489.557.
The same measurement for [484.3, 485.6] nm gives 484.622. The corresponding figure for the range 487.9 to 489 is 488.206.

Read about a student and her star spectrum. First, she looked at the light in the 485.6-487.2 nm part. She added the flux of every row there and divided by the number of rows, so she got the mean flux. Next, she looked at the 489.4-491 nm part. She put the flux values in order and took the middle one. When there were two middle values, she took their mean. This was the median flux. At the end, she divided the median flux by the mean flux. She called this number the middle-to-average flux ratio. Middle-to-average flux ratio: 1.17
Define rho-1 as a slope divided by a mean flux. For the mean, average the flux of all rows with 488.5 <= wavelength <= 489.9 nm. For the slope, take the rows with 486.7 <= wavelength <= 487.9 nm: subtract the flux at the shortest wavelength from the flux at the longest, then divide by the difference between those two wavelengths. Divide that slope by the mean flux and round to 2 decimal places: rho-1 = 0.19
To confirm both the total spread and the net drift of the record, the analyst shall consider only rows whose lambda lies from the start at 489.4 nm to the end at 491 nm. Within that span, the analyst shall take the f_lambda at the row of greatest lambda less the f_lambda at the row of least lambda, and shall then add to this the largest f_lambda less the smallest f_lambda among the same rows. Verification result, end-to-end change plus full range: 0.70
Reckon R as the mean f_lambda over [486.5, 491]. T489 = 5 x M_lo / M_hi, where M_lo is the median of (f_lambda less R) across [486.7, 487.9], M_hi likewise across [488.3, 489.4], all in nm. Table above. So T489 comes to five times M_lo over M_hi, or 15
